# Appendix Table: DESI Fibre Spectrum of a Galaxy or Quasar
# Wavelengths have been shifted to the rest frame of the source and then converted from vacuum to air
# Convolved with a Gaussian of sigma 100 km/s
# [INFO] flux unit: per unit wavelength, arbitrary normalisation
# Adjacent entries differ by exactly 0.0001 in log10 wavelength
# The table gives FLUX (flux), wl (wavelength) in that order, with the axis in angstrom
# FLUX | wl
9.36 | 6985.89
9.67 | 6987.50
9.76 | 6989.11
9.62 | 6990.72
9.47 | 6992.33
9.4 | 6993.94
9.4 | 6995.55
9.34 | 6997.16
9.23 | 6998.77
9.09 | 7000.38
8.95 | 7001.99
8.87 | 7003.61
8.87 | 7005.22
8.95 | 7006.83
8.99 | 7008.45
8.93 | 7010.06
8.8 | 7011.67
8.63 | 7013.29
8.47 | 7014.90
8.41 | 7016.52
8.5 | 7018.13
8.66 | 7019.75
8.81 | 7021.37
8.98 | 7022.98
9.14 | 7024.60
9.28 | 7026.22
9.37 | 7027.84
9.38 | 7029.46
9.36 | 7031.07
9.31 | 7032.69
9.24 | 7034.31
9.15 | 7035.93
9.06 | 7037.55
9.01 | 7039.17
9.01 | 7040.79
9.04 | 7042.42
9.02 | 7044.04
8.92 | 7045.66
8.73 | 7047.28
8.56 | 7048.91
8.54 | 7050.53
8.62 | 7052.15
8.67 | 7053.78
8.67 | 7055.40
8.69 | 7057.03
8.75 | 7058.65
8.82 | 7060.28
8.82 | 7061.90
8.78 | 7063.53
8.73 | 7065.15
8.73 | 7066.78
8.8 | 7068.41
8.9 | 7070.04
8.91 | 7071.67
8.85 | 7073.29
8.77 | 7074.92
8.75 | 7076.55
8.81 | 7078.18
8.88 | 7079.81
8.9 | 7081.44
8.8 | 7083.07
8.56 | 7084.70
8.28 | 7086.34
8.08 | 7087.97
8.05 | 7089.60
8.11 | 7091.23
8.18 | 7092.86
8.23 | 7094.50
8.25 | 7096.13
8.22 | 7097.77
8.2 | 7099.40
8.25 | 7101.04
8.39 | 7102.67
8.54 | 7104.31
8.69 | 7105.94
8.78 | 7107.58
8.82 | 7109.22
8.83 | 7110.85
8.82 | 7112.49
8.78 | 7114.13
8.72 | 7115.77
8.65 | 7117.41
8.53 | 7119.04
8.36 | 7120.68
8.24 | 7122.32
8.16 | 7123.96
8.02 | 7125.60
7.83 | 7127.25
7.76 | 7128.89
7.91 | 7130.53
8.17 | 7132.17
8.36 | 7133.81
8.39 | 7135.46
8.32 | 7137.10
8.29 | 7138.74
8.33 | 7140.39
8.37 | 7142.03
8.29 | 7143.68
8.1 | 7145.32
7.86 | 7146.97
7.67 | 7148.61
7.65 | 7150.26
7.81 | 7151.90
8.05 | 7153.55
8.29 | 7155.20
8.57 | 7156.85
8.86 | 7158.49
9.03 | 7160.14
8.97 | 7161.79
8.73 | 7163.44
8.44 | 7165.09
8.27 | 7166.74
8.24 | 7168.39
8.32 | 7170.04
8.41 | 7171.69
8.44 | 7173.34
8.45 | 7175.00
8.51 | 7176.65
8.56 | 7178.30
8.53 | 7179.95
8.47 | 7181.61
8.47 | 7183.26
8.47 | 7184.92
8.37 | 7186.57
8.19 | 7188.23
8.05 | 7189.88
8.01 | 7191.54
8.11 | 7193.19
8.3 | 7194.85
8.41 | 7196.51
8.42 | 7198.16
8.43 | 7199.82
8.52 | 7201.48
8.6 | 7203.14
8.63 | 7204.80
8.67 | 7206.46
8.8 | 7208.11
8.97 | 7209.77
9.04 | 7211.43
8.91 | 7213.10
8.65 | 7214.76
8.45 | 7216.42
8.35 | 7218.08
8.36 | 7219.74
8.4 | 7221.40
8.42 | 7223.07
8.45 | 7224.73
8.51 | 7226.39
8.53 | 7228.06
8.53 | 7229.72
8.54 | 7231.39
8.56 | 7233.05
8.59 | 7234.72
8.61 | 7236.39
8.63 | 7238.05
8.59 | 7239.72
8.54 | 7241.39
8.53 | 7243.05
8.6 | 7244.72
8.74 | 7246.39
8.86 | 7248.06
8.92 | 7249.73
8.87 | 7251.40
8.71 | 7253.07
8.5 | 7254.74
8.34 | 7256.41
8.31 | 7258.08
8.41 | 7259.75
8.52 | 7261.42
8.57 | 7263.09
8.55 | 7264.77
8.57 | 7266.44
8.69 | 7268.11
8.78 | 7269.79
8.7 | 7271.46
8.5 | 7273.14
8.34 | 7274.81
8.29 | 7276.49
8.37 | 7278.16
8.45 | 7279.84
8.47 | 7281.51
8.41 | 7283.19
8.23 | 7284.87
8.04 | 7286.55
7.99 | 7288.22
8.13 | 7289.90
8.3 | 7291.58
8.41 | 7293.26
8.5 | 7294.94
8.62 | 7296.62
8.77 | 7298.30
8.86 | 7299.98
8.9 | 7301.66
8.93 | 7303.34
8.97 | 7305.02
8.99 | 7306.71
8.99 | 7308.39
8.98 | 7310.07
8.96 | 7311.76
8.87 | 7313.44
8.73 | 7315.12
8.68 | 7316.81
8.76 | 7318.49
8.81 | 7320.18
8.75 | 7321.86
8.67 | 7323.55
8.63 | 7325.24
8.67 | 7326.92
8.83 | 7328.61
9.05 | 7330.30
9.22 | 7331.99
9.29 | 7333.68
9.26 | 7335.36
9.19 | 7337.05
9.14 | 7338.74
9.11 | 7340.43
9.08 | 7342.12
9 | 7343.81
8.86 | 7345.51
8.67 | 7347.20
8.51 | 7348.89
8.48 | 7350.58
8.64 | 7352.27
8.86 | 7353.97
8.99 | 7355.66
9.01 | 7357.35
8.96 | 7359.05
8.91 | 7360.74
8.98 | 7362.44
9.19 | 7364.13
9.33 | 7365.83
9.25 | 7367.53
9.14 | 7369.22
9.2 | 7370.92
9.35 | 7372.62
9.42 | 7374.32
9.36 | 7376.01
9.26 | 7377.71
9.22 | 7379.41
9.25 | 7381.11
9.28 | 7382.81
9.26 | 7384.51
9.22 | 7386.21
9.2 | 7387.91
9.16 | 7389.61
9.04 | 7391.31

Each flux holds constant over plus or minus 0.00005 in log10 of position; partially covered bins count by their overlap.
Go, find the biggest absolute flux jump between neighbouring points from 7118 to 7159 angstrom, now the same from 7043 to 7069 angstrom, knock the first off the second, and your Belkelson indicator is -0.10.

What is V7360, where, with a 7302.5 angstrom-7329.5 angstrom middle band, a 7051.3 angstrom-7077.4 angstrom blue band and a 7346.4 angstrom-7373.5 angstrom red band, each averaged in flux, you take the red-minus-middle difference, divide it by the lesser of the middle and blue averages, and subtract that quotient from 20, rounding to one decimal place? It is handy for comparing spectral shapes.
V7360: 20.0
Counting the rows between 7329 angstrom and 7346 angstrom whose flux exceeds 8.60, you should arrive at 10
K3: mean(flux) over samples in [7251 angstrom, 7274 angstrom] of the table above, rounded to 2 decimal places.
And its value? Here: 8.57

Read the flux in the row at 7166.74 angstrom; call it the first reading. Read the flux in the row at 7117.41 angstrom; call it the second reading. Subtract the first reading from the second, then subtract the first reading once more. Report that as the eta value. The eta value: -7.89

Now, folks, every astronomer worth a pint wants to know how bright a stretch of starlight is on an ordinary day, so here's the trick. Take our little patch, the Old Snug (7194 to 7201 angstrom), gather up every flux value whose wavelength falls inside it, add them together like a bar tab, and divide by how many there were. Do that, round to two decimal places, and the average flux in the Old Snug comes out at 8.39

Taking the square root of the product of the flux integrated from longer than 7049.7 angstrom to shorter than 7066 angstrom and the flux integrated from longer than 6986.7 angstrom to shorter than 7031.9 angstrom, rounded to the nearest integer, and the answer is 241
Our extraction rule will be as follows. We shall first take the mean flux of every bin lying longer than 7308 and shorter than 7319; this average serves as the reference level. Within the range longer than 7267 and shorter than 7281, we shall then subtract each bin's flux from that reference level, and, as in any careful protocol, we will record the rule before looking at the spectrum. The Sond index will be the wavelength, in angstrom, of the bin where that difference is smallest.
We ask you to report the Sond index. 7269.79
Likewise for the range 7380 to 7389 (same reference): 7382.81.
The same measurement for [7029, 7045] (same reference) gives 7029.46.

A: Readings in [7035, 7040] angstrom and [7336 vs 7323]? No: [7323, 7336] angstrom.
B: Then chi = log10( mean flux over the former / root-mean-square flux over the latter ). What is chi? 0.006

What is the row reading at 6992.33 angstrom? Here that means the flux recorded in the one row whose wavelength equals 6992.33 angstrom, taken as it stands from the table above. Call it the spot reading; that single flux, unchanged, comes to 9.47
